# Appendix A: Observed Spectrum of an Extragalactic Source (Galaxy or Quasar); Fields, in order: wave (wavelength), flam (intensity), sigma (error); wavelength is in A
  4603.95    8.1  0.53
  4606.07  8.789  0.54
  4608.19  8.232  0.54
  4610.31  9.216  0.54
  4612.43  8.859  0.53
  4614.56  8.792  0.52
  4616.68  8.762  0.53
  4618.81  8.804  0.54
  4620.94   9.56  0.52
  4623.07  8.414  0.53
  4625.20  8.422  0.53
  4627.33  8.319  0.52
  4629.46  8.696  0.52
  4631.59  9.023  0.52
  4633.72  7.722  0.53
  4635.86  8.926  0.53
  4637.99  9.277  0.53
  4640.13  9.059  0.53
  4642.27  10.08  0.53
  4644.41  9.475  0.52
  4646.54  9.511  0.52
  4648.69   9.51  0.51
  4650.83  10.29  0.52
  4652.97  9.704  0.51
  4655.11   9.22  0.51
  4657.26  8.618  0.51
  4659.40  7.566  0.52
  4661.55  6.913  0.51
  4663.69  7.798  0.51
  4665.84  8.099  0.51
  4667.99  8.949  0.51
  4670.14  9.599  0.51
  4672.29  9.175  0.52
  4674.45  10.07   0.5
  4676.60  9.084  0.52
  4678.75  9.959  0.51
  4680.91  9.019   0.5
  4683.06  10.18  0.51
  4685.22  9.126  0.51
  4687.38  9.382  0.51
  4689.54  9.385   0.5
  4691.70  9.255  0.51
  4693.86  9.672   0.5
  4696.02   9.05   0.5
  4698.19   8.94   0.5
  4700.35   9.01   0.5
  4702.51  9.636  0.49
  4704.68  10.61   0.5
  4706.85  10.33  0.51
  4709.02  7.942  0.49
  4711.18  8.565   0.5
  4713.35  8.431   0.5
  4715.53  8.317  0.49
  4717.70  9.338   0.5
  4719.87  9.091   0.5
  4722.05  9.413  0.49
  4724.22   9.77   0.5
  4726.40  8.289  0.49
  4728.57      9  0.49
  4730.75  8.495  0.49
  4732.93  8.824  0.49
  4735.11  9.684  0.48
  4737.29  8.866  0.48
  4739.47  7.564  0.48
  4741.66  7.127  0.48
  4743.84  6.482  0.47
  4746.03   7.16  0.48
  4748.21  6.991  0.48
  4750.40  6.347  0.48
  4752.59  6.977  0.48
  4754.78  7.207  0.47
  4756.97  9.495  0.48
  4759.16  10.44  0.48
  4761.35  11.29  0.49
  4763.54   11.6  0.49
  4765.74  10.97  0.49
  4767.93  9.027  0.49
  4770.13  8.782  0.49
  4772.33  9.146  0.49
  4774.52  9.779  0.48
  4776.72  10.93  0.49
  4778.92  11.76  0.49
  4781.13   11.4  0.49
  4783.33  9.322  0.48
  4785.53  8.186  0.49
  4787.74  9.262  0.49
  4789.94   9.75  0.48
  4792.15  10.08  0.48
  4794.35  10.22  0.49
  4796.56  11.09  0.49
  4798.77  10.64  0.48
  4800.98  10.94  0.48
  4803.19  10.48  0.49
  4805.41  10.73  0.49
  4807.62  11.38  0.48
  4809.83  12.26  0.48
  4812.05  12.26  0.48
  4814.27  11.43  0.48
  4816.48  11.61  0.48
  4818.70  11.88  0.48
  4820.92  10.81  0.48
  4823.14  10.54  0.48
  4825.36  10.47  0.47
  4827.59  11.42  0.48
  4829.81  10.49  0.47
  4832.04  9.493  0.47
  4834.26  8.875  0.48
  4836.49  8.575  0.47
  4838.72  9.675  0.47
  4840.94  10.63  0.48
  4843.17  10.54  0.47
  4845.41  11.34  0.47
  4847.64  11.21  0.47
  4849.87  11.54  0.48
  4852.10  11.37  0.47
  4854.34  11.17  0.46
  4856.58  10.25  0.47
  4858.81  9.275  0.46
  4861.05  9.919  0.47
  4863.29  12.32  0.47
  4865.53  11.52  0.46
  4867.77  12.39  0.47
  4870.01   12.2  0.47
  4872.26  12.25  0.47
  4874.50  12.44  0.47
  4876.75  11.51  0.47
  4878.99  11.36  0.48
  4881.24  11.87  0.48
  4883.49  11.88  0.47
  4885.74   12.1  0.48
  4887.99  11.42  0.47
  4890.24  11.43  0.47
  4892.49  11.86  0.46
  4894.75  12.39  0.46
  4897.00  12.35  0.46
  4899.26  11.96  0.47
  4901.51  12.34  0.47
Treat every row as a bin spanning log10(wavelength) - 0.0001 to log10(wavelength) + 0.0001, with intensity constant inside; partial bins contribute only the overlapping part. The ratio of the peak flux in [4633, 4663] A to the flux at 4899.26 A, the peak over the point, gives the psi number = 0.860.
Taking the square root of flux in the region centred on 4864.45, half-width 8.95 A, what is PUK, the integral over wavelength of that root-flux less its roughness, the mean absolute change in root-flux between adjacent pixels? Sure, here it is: 59.9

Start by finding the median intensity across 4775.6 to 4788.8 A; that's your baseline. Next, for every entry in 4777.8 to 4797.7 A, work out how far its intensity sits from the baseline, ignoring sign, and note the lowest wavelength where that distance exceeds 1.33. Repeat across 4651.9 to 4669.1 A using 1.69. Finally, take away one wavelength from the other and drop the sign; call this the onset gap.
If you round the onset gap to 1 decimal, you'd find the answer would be 119.5 A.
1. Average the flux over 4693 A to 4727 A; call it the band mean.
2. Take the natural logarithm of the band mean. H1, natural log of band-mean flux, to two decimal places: 2.21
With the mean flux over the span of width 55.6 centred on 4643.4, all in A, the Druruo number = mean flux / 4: 2.21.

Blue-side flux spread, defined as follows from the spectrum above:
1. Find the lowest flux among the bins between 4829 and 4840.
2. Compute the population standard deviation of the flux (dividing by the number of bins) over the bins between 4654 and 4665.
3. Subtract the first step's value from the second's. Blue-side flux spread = -7.8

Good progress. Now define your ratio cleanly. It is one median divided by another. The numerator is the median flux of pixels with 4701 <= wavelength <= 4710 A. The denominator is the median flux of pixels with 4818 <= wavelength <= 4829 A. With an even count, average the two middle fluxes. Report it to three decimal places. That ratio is 0.923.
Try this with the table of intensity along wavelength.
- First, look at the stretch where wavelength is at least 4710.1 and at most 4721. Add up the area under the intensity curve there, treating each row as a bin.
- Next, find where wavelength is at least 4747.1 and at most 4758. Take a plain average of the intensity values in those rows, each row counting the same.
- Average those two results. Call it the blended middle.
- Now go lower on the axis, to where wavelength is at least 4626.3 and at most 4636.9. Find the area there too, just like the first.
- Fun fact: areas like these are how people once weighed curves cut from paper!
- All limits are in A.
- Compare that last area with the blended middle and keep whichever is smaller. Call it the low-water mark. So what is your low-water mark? 51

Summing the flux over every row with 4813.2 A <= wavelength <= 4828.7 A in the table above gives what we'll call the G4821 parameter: 78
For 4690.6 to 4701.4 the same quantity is 46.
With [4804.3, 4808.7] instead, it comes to 22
